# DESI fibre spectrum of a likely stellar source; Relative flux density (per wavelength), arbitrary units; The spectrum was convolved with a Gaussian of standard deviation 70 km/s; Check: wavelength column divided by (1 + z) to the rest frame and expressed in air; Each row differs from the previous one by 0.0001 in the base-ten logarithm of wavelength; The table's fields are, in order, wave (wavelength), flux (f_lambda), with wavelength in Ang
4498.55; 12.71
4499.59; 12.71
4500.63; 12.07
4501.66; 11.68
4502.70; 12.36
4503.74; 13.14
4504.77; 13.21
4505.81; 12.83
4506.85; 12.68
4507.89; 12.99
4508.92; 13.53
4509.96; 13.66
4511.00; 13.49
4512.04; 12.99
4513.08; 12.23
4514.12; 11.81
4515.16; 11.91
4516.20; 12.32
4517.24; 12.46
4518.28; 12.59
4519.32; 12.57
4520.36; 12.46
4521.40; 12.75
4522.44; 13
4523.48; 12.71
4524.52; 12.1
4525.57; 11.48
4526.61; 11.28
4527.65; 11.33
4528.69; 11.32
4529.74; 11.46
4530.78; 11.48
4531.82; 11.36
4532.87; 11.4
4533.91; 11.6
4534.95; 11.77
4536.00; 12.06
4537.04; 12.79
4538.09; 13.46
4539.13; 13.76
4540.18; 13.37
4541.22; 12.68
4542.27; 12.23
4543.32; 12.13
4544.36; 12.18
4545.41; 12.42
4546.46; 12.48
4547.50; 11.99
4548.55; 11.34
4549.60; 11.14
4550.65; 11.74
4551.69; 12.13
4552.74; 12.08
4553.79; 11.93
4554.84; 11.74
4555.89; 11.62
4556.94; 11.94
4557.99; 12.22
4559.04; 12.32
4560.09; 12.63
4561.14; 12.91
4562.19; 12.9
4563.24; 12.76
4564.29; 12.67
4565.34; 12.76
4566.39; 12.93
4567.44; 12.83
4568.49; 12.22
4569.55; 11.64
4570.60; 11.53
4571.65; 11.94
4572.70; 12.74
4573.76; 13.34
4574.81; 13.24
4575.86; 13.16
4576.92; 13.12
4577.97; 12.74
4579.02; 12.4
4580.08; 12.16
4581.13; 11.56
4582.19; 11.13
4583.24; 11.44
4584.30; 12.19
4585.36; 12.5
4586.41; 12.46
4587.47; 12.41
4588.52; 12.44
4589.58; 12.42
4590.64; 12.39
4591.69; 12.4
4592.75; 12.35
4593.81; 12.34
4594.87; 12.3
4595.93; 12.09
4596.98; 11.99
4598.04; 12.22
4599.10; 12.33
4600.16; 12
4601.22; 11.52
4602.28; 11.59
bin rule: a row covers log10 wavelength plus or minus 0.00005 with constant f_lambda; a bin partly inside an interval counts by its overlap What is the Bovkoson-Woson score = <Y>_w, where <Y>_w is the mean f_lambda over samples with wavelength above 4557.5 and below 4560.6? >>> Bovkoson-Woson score 12.4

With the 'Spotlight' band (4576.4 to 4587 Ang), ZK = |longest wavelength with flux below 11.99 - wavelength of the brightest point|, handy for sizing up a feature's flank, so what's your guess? 6.3 Ang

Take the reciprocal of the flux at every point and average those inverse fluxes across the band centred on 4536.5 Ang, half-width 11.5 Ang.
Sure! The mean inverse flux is 0.0830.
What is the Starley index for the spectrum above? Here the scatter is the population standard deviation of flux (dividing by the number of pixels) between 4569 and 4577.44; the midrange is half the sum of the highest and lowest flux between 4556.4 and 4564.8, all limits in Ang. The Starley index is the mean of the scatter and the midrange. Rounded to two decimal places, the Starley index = 6.57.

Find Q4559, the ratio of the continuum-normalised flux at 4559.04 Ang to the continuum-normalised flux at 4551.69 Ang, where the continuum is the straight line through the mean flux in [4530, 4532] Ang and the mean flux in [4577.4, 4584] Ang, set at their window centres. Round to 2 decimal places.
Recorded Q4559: 1.01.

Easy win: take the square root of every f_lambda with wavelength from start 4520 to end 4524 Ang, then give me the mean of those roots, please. 3.57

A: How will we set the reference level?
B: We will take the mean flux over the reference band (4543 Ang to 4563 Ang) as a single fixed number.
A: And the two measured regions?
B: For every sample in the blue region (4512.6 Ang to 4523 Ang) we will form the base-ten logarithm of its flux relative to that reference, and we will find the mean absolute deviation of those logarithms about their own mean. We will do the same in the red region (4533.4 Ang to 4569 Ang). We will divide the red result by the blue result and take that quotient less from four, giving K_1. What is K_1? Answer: 2.3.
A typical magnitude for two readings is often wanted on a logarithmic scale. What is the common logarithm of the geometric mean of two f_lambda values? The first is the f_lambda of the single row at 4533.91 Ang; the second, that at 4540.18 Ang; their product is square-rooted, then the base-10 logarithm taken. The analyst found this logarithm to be 1.095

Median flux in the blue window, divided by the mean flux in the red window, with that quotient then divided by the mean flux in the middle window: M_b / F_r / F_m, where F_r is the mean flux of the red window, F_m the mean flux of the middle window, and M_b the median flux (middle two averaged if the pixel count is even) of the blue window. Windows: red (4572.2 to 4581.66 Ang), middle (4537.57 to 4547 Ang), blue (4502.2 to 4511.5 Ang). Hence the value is 0.0811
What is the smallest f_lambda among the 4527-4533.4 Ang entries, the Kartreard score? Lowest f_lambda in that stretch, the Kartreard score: 11.32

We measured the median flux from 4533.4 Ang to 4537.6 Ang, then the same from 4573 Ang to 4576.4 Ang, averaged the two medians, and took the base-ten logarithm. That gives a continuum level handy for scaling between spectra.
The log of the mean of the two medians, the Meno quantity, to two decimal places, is 1.10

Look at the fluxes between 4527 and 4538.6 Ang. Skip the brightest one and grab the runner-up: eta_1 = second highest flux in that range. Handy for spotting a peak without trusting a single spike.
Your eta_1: 12.79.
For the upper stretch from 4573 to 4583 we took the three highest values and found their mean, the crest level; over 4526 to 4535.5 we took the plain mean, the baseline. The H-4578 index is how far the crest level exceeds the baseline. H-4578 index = 1.8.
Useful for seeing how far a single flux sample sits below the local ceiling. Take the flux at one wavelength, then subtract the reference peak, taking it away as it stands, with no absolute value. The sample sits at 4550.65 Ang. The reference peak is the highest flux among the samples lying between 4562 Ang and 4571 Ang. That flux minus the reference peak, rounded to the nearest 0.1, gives -1.2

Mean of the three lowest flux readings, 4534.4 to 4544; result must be 12.0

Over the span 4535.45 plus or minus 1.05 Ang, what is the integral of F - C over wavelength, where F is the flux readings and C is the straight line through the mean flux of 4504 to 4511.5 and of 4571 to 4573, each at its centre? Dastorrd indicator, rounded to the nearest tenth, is -1.9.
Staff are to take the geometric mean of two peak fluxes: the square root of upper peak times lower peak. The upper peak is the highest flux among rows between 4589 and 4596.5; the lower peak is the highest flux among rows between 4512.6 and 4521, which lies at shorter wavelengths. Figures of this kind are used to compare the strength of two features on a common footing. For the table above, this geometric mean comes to 12.5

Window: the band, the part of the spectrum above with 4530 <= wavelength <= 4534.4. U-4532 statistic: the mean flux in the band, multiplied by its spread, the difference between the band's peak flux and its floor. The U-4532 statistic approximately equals 3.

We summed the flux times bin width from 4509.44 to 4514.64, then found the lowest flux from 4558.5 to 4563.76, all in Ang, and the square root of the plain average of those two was 6.28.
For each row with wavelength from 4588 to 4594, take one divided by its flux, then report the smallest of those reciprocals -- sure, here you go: 0.0804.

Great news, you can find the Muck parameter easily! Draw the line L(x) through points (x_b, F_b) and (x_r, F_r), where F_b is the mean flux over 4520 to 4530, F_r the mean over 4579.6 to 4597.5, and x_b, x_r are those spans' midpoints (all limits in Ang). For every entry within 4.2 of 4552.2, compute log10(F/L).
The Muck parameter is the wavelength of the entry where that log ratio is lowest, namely 4549.60 Ang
